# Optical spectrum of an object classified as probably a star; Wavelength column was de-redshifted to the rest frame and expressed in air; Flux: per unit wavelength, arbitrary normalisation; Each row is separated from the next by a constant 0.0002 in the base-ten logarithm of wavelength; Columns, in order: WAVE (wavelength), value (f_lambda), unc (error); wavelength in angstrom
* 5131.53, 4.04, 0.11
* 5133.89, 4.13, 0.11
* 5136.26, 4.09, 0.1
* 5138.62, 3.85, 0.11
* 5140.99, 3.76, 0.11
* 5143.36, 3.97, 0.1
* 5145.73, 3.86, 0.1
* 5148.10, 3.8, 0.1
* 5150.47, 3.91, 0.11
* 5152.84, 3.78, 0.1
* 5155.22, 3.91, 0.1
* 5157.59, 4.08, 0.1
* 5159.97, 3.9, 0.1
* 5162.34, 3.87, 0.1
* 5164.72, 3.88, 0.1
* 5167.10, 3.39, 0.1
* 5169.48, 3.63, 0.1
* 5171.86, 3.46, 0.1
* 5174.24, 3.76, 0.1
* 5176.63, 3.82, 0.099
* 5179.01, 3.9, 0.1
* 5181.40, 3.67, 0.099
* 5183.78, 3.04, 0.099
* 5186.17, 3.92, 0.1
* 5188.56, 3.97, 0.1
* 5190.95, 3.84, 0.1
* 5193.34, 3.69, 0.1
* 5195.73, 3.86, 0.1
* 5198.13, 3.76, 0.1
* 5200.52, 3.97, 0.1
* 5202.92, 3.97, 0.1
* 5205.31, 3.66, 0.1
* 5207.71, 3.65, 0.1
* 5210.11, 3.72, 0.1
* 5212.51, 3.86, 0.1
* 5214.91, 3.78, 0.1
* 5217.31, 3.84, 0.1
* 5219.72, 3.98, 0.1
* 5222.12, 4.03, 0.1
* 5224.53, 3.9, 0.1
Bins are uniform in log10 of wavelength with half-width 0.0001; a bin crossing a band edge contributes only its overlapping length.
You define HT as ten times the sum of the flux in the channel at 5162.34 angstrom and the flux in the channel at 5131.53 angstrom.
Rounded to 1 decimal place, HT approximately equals 79.1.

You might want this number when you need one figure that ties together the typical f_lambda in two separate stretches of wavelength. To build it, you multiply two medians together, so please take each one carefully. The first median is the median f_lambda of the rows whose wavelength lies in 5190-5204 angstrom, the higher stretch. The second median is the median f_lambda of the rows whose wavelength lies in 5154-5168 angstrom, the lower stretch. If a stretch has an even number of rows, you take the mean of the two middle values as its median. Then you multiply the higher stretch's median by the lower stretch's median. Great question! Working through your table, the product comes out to 15.0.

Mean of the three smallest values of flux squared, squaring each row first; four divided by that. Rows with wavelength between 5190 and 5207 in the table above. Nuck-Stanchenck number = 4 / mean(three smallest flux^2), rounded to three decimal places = 0.292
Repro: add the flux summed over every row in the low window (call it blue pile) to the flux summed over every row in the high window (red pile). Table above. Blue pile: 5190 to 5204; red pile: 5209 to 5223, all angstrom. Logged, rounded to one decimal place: 46.3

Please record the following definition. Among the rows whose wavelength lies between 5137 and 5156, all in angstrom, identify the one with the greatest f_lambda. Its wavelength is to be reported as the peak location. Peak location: 5143.36 angstrom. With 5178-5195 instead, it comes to 5188.56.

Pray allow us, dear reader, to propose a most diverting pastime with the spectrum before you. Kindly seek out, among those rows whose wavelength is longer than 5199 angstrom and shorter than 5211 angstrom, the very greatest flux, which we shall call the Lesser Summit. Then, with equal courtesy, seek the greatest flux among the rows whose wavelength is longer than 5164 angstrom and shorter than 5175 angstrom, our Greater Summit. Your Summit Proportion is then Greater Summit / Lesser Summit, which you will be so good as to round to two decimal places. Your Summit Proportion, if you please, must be 0.98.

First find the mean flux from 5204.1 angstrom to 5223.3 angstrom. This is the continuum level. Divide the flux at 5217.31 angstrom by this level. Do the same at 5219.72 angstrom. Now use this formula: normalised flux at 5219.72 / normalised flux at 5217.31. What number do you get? 1.04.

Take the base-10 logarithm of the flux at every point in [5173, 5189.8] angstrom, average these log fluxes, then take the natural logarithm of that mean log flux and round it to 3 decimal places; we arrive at -0.563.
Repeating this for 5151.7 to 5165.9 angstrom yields -0.525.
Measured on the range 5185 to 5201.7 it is -0.534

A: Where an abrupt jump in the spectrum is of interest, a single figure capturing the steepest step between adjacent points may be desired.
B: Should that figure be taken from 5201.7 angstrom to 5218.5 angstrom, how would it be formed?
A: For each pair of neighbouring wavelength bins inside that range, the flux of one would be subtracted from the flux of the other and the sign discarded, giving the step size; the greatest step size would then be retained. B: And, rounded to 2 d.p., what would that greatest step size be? 0.31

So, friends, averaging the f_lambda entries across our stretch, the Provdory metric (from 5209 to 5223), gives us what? 3.87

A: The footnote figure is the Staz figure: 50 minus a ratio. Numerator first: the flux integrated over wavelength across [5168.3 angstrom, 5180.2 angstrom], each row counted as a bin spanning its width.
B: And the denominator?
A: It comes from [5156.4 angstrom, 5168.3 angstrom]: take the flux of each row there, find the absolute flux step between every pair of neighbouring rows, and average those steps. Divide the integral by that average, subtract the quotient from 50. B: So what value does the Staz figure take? -199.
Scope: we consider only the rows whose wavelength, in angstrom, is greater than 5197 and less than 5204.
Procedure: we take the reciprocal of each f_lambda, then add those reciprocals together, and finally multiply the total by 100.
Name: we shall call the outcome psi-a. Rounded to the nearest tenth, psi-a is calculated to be 77.0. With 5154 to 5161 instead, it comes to 75.7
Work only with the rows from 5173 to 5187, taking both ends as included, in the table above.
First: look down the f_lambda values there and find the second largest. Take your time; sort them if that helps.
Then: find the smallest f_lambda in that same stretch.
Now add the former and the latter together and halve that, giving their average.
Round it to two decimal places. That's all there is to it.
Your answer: 3.47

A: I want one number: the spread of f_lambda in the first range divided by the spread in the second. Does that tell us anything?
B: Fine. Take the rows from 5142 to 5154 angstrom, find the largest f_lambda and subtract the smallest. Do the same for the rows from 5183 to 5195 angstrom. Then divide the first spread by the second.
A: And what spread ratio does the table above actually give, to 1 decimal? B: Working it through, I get 0.2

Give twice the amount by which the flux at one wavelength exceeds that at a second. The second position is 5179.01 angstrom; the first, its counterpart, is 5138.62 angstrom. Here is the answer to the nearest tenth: -0.1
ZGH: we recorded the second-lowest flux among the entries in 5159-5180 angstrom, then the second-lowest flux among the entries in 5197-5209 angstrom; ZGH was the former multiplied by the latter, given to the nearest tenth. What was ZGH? 12.7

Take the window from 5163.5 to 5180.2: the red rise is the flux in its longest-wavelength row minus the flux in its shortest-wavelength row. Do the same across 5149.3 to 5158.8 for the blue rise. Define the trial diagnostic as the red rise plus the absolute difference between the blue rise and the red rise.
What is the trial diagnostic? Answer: 0.17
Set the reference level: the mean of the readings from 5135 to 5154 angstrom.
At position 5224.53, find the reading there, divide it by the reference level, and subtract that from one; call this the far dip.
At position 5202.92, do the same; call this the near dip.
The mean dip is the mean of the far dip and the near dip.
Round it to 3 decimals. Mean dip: -0.015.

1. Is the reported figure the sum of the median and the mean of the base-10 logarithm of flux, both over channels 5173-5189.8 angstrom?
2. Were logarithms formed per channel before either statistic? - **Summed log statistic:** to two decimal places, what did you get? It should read 1.15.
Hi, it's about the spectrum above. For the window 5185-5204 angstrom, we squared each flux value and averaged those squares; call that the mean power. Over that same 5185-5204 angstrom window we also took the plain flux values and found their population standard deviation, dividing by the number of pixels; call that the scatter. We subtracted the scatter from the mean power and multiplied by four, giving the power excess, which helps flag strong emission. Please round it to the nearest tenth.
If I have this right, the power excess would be 59.6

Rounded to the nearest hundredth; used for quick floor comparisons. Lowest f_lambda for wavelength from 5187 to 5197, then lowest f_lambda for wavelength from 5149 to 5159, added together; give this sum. 7.47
